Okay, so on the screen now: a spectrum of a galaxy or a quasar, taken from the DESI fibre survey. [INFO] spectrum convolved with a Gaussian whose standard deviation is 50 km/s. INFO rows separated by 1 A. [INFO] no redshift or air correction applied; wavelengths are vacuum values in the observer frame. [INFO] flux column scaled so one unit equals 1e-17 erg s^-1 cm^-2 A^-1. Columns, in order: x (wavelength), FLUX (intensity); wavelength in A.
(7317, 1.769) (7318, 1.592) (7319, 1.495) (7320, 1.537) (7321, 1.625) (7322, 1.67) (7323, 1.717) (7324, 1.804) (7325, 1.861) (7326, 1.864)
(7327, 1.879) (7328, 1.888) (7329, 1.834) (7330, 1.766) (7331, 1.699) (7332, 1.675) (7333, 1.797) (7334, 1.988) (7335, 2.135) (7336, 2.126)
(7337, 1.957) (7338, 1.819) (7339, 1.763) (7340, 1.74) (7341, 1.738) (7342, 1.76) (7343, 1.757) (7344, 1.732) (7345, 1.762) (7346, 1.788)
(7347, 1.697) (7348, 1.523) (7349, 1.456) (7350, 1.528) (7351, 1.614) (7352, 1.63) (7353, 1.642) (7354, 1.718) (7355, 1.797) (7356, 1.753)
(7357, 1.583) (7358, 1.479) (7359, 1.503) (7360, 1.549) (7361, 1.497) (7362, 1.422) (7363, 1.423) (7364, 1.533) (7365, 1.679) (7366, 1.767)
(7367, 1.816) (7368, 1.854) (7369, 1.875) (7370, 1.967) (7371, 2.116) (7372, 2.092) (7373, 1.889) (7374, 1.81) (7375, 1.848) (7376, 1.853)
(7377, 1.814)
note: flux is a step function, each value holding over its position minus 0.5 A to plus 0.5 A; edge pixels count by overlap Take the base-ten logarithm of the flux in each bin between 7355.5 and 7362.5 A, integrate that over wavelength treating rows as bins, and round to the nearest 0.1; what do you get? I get 1.3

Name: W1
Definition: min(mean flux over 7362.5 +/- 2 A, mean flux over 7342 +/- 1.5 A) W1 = 1.47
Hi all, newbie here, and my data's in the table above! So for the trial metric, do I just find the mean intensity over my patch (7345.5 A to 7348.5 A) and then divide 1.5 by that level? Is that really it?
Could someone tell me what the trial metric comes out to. 0.90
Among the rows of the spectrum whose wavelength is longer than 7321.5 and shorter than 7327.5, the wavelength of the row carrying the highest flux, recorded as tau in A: 7327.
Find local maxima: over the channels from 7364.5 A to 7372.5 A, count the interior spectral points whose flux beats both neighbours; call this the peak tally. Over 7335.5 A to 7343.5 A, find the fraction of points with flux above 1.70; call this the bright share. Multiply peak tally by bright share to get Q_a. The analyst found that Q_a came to 1.0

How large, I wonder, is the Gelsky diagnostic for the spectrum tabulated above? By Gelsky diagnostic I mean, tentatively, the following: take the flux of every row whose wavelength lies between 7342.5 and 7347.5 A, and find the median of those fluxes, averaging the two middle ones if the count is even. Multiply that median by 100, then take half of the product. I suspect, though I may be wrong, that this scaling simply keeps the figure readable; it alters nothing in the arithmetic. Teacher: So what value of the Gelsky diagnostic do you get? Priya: 88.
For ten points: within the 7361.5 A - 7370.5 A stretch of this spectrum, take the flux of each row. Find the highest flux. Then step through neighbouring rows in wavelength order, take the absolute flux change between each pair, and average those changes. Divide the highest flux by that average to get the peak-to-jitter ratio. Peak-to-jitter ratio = 29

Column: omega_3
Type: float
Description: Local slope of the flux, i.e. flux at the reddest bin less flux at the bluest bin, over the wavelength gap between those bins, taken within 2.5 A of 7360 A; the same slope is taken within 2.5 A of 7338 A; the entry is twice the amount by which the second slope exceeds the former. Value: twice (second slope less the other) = -0.16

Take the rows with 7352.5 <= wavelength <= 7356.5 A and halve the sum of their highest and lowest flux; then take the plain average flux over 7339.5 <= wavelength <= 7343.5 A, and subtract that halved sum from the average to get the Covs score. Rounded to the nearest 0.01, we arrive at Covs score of 0.03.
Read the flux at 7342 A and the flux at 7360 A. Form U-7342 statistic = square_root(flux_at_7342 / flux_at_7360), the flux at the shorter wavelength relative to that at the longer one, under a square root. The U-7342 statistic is 1.07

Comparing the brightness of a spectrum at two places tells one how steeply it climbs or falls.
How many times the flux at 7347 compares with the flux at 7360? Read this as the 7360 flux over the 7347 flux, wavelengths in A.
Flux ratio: 0.91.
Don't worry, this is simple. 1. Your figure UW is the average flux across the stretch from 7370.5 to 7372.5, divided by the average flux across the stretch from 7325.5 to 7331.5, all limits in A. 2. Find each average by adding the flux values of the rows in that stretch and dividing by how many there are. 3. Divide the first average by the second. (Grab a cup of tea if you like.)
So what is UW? 1.15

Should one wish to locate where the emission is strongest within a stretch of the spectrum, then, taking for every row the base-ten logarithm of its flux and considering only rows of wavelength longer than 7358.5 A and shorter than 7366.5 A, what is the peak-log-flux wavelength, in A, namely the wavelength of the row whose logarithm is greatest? 7366 A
